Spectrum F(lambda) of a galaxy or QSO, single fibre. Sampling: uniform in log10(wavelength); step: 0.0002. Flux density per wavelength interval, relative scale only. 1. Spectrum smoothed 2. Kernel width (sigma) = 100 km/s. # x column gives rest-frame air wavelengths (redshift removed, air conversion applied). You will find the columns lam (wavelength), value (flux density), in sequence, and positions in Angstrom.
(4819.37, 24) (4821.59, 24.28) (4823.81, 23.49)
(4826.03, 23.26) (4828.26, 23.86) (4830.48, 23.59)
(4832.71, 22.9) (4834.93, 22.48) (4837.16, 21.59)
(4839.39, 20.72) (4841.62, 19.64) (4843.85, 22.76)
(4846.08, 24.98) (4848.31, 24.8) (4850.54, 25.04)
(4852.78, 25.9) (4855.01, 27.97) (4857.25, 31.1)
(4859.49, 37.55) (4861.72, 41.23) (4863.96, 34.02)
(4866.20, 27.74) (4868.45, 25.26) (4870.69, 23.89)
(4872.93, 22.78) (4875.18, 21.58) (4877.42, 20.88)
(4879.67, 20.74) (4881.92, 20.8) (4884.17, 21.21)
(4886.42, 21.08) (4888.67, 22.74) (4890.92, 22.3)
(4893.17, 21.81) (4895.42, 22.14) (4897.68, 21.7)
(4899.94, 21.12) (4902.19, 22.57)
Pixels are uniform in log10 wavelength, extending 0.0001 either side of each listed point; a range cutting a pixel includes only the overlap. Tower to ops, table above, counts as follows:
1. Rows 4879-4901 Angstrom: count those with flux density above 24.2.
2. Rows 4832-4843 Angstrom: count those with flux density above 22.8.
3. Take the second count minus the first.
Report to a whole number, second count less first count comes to 1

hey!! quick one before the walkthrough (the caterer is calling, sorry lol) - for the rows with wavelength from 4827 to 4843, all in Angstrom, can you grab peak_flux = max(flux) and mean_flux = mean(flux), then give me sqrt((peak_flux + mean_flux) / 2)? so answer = 4.8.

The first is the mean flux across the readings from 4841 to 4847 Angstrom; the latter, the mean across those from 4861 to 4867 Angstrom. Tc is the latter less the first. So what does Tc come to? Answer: 12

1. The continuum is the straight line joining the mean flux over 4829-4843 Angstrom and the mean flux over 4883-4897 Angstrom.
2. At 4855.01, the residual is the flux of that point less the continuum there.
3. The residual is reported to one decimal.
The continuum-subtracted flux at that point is 6.1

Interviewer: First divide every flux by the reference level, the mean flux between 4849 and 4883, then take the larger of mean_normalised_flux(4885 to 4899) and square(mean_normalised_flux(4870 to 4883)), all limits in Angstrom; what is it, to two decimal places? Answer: 0.81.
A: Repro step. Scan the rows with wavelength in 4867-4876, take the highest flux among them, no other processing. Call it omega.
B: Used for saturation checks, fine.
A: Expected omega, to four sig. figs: 25.26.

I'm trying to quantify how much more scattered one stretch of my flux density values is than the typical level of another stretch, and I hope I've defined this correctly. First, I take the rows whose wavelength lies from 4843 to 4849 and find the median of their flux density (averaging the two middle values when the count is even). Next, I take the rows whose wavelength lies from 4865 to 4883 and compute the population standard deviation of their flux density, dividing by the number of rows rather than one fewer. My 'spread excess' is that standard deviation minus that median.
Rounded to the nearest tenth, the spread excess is -22.4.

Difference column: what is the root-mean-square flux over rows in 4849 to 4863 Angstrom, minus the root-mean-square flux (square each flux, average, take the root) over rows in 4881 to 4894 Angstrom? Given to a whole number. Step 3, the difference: 10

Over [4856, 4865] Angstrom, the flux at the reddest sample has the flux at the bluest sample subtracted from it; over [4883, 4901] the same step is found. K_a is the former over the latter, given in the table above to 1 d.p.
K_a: -32.4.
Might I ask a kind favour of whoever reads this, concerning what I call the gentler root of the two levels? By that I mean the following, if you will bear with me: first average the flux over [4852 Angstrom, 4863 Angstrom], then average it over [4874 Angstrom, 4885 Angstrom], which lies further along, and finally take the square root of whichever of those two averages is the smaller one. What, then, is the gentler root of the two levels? 4.59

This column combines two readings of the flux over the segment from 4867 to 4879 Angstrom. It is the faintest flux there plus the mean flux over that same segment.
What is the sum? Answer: 43.8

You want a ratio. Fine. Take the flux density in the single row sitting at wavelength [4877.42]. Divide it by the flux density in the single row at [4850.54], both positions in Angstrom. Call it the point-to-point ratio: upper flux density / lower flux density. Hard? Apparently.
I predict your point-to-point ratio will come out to 0.83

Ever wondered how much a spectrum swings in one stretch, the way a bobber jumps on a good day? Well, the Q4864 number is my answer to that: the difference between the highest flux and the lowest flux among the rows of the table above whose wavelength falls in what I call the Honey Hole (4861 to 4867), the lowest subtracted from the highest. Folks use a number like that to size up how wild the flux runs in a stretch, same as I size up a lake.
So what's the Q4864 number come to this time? 13.5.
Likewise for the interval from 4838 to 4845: 3.1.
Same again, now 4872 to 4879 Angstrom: 1.9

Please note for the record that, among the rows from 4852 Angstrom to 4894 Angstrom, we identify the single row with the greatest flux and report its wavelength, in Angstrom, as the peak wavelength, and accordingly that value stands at 4861.72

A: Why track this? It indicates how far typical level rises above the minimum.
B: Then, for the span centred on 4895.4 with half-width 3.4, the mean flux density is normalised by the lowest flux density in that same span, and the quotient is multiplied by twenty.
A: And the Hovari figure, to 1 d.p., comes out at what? 20.2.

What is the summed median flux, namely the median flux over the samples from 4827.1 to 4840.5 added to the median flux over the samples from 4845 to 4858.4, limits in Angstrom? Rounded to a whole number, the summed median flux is 48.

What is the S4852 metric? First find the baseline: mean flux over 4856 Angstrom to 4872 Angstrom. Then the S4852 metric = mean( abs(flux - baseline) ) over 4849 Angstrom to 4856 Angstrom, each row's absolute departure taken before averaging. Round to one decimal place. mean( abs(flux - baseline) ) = 5.2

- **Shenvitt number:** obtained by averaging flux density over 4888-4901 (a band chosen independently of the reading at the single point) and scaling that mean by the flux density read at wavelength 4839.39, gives 455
